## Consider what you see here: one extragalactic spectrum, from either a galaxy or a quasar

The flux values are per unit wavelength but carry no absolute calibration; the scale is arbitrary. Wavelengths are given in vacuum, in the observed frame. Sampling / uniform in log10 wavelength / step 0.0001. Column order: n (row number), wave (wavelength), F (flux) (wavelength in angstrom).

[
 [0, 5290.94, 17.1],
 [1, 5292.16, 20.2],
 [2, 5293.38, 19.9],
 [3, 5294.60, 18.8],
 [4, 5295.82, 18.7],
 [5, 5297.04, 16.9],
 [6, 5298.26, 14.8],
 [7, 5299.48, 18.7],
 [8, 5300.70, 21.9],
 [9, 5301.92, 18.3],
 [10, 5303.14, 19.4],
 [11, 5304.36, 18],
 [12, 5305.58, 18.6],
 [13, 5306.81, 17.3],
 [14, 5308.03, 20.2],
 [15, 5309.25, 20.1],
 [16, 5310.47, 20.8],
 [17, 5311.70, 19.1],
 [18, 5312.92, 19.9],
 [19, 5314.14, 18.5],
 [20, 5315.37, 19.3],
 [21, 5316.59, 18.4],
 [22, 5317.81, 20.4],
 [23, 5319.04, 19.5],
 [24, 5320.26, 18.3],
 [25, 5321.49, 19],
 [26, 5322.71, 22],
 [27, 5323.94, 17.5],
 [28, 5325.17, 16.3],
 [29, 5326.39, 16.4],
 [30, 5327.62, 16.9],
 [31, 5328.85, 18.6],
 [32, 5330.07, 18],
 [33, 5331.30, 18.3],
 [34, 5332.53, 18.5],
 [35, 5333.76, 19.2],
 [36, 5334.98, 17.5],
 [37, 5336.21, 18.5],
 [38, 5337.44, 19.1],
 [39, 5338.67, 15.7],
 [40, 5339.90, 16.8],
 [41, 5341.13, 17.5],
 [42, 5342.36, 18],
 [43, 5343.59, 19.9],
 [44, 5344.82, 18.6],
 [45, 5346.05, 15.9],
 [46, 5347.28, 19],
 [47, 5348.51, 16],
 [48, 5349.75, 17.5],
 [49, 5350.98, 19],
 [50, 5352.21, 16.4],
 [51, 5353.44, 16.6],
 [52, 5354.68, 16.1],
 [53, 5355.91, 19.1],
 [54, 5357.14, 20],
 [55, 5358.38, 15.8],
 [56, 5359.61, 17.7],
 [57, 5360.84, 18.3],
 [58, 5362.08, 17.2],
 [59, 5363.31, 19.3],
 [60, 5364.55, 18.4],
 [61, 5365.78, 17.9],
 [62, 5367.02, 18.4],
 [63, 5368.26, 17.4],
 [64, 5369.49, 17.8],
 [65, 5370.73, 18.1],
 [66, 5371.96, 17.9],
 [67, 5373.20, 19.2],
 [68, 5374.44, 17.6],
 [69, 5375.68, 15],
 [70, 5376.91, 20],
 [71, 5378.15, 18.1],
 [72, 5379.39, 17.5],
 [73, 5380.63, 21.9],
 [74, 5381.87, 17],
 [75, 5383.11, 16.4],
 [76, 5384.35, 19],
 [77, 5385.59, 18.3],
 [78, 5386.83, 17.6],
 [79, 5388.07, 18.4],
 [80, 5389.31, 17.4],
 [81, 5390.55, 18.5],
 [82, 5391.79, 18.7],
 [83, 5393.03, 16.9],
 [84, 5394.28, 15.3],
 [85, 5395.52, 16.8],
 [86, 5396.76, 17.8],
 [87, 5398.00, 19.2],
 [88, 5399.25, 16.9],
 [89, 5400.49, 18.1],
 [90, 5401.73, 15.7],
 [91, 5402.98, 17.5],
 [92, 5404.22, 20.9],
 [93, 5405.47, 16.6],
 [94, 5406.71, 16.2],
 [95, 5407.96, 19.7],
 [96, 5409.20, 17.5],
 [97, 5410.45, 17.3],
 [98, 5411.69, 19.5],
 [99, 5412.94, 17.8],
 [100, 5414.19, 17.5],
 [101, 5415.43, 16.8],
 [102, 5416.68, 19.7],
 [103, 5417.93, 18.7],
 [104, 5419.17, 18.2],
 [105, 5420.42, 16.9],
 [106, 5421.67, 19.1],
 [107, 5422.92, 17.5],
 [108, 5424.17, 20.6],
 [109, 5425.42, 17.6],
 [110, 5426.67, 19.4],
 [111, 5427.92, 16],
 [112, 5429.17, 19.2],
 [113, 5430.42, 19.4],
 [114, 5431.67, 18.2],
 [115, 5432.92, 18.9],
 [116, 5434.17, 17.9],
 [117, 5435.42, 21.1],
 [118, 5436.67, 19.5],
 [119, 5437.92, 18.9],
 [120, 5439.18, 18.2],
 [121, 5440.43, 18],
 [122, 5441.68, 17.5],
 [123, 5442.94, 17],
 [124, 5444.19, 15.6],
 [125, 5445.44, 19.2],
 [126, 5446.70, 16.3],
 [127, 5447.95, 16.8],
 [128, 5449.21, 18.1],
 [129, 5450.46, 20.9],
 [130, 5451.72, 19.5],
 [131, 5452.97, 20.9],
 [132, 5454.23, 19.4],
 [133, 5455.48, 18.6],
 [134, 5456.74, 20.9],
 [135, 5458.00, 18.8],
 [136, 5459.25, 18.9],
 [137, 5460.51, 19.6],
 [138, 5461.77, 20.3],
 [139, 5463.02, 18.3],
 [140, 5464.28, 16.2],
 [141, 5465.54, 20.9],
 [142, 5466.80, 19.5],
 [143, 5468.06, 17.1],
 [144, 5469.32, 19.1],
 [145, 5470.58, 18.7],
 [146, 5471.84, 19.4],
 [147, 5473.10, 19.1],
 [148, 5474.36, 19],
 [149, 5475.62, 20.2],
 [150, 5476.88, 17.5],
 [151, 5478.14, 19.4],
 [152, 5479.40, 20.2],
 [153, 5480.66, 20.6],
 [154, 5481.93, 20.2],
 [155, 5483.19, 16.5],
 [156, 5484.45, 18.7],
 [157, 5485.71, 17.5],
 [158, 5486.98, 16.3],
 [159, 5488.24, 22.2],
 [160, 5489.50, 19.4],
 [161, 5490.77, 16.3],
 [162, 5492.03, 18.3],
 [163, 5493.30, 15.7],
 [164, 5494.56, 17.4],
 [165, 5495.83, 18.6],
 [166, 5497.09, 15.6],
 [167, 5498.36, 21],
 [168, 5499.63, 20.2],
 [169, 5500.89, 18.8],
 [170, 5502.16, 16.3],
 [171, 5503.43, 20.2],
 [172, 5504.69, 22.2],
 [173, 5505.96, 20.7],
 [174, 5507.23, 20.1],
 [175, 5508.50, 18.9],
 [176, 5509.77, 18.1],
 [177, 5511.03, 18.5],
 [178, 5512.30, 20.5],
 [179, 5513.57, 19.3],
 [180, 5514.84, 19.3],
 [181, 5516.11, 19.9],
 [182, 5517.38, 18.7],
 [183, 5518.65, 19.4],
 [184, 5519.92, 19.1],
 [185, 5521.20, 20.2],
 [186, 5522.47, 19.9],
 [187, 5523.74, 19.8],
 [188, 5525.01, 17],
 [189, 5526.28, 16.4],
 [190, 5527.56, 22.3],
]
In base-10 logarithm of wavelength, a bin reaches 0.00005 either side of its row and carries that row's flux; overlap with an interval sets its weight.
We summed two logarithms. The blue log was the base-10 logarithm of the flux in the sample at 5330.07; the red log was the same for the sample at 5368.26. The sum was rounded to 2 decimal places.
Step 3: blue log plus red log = 2.50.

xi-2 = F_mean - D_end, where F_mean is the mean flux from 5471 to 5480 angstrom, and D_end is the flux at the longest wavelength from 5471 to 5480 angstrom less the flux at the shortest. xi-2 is 18.5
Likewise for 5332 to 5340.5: 19.6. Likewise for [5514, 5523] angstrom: 18.9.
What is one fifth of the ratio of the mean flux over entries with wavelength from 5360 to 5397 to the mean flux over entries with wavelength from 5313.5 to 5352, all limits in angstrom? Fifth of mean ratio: 0.197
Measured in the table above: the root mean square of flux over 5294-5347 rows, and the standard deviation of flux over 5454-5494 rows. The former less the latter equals 17.0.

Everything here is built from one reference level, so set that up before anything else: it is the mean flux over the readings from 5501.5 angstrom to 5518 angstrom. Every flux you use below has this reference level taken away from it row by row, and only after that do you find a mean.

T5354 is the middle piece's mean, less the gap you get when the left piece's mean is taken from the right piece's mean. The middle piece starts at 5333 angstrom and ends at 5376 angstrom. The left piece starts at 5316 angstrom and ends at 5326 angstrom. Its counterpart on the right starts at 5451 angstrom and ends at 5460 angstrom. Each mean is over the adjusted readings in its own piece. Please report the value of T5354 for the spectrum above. -2.3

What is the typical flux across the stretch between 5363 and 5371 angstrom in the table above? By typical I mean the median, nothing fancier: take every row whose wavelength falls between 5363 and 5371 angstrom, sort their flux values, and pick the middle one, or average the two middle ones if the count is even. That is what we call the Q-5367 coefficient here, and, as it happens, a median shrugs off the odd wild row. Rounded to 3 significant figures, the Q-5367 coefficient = 18.1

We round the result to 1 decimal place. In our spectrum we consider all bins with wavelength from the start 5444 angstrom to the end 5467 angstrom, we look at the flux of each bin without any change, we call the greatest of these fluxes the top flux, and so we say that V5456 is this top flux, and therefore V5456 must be 20.9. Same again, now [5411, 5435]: 20.6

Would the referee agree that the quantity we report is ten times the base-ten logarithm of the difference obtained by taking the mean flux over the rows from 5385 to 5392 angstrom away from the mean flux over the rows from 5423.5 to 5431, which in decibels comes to -2.6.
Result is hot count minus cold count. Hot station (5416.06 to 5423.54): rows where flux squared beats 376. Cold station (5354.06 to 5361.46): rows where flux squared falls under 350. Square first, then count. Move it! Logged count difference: -3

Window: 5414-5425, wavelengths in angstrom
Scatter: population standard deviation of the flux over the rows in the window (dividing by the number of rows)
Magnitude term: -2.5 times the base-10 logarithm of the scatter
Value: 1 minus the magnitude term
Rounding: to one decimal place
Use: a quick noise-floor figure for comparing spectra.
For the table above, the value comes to 1.2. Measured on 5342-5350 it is 1.4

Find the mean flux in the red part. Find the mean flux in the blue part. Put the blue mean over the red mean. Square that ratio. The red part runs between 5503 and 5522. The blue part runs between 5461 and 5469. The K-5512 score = 0.91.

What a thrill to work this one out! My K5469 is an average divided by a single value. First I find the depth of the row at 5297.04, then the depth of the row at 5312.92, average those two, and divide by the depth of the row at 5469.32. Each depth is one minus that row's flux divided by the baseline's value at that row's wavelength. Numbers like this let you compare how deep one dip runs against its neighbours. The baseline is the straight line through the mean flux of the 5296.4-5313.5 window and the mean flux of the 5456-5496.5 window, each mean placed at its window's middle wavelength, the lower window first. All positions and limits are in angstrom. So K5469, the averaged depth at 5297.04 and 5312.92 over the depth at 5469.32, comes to -1.4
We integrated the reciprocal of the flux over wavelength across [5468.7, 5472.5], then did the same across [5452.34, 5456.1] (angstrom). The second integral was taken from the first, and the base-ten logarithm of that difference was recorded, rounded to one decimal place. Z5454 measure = -2.2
